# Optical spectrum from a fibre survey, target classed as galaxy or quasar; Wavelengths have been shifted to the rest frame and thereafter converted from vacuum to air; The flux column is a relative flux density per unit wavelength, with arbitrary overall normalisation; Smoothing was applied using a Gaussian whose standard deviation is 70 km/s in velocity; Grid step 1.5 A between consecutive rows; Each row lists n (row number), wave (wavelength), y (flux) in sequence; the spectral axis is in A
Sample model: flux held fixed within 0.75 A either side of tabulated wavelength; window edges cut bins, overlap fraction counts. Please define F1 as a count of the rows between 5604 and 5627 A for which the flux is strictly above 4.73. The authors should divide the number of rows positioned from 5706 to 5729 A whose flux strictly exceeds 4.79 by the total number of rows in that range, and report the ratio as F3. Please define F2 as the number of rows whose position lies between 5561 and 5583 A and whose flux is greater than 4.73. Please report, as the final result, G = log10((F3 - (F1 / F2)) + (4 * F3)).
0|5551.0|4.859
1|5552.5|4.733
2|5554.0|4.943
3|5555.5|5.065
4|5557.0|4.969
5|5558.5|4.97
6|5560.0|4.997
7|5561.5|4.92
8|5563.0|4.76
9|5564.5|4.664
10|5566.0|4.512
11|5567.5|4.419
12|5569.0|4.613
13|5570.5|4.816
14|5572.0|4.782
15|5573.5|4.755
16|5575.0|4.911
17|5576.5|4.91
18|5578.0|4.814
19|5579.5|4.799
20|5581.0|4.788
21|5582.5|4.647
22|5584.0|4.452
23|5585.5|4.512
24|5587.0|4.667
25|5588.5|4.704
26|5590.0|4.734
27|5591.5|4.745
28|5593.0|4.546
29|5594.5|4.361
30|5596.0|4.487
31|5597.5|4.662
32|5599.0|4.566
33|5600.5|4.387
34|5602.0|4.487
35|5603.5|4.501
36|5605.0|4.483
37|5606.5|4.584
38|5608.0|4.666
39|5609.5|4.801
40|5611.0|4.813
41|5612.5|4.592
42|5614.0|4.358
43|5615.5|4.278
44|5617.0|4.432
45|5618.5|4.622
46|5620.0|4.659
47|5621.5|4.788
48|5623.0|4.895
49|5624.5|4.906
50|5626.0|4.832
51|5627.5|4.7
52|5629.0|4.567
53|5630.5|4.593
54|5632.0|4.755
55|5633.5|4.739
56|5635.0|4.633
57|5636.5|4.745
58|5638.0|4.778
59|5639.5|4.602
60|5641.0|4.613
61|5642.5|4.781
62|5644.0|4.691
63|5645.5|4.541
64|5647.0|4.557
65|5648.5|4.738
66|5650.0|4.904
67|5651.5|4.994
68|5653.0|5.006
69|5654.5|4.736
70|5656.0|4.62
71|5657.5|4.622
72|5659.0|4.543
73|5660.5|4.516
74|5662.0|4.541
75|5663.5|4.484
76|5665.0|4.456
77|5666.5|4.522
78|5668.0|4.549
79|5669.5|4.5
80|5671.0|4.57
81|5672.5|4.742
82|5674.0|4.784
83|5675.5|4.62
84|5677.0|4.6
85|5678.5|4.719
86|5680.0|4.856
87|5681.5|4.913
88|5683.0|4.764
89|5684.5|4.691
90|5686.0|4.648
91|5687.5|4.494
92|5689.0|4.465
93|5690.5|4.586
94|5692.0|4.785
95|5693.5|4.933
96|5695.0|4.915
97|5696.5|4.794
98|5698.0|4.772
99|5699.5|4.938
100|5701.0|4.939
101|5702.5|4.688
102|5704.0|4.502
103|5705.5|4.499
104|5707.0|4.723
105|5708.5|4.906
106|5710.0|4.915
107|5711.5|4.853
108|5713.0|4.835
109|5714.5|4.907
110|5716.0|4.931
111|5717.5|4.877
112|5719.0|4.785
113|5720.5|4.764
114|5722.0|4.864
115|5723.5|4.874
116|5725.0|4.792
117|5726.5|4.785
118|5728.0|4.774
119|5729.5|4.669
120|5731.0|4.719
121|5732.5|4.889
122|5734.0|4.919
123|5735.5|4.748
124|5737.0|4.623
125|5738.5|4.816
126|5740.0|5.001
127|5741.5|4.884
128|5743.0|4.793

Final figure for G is 0.4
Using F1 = 6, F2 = 10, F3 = 0.67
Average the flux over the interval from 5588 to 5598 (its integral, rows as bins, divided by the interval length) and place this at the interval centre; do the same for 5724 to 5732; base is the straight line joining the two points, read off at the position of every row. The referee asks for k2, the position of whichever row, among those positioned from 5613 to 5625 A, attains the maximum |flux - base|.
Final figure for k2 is 5615.5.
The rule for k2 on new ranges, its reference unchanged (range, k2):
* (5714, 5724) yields 5716.0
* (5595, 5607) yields 5600.5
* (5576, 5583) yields 5576.5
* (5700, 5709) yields 5705.5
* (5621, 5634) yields 5624.5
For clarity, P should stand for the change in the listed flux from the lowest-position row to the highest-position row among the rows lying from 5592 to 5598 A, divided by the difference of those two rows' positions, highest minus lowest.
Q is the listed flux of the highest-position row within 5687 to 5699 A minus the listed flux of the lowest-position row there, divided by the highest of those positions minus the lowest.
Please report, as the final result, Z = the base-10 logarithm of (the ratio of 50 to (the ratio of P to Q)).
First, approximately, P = 0.026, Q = 0.03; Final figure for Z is 1.7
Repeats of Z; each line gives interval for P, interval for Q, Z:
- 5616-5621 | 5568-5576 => 1.5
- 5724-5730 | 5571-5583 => 1.4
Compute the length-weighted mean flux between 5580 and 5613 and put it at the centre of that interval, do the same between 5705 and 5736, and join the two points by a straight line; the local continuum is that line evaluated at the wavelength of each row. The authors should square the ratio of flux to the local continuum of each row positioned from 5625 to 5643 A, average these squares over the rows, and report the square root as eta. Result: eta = 1.01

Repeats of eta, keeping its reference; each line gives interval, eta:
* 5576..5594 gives 1.03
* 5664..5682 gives 0.98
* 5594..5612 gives 0.99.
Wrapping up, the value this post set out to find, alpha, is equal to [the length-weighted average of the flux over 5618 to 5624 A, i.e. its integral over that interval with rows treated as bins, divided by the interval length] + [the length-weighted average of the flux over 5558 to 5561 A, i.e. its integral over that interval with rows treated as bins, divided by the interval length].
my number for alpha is 9.7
